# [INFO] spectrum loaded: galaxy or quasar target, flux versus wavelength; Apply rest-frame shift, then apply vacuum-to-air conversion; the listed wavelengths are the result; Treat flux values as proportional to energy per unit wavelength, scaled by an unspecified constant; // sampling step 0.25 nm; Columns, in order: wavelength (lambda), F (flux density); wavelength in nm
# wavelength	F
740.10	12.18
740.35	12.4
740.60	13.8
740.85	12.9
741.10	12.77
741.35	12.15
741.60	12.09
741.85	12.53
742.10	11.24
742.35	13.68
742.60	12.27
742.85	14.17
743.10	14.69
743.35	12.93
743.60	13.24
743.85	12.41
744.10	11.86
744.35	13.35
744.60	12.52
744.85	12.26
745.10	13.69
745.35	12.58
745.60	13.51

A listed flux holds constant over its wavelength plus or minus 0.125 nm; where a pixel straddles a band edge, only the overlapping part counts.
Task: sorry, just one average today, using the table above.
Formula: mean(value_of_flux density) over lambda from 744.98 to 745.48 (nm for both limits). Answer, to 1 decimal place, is 13.1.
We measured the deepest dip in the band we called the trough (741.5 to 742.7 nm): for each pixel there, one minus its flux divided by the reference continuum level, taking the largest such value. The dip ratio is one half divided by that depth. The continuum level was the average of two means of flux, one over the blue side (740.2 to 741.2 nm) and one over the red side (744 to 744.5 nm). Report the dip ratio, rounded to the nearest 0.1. 4.1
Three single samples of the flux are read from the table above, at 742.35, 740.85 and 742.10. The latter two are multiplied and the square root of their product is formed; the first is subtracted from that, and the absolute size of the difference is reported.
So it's 1.6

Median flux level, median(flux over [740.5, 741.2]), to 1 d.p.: 12.9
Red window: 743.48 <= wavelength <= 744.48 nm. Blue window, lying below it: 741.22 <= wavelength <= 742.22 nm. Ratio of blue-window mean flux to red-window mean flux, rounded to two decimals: 0.94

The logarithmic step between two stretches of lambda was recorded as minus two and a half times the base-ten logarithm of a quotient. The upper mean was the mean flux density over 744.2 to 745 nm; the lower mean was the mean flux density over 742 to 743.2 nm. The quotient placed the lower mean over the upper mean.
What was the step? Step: -0.04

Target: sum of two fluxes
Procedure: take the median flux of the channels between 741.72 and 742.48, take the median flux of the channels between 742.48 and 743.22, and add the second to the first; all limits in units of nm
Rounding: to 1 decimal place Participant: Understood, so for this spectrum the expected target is 26.7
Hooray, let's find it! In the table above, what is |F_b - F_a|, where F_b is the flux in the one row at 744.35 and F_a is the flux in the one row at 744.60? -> 0.8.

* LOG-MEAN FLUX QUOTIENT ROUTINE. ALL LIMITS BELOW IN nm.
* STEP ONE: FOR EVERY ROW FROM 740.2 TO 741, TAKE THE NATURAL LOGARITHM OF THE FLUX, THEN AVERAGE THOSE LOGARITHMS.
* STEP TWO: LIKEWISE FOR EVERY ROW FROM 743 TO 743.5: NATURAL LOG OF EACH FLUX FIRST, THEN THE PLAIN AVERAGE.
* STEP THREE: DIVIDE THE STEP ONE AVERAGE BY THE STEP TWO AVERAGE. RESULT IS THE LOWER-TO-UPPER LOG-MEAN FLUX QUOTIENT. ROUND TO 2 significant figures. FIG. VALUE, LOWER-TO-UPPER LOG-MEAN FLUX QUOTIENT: 0.98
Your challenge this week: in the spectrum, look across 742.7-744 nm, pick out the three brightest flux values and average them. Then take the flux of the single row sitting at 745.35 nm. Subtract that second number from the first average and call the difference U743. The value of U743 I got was 1.5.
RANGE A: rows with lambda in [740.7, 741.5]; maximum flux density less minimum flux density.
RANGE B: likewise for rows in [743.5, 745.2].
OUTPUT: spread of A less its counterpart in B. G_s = -1.08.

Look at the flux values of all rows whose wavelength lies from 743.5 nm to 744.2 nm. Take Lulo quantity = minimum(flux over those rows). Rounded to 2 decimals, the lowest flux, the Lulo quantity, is 11.86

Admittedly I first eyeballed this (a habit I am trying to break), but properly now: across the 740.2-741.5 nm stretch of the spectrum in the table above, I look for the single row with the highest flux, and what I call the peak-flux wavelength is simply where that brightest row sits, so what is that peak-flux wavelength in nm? 740.60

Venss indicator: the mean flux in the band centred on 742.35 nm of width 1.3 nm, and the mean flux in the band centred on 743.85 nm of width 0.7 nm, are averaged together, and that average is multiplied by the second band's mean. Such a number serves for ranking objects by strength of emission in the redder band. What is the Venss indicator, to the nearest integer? 158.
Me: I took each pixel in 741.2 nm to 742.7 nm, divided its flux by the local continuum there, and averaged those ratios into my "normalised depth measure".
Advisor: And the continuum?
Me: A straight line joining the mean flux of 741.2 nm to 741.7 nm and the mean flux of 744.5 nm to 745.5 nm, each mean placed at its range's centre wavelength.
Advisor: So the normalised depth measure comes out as 1.01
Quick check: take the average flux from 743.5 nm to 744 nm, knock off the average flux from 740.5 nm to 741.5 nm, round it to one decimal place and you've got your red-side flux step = -0.1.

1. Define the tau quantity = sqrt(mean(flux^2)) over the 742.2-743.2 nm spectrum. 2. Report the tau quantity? 13.7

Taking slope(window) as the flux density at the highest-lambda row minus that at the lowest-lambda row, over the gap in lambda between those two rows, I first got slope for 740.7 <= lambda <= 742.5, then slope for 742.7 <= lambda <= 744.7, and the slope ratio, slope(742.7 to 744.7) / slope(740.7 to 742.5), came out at -2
